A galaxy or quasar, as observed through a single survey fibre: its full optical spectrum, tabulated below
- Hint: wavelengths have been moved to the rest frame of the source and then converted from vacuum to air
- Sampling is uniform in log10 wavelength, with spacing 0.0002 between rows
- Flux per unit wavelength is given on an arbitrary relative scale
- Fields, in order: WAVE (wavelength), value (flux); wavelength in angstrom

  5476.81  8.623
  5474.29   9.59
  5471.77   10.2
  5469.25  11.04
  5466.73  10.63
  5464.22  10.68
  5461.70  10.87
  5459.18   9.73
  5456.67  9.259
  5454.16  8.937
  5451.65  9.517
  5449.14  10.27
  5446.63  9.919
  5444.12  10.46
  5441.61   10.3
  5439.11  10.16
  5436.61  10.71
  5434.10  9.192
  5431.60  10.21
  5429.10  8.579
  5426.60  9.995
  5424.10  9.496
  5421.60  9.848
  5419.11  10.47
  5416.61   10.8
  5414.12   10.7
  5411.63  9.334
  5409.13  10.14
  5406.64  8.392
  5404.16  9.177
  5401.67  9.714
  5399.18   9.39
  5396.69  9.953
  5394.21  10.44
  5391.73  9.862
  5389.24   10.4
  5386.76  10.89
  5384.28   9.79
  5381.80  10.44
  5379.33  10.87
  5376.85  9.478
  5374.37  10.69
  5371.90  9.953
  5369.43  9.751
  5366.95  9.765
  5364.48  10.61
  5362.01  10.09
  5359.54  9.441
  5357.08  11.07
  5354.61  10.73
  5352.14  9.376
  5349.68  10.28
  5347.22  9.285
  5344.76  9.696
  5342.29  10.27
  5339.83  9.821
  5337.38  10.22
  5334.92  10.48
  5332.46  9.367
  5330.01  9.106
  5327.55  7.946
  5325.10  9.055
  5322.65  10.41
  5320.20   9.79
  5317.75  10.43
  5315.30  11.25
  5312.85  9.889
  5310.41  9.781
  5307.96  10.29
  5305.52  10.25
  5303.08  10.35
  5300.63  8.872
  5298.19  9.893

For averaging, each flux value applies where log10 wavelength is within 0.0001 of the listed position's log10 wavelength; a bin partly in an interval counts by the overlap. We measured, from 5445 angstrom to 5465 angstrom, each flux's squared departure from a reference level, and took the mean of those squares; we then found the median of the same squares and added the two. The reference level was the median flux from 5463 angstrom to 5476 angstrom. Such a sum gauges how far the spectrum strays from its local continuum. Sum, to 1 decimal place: 1.6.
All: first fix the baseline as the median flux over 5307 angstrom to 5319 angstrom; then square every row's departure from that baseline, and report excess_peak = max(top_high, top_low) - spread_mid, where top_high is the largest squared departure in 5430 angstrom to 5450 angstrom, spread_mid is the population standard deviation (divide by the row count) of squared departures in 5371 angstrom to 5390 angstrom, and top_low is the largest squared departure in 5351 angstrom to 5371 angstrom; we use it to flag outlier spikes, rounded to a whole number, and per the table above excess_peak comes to 1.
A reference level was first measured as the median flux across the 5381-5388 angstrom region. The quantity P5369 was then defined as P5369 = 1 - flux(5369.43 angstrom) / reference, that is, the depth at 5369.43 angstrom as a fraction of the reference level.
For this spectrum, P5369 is 0.07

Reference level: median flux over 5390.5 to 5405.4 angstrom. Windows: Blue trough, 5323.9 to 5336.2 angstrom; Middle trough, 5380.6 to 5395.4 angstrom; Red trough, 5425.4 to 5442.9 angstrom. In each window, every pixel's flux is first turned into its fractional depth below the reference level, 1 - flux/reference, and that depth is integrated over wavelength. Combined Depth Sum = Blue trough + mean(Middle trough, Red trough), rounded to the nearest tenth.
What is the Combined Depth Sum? 0.3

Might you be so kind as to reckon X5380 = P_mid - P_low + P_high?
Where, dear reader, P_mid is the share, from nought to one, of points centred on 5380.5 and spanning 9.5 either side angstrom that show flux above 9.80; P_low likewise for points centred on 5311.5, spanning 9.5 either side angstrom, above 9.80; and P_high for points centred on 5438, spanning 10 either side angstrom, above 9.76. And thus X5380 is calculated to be 0.75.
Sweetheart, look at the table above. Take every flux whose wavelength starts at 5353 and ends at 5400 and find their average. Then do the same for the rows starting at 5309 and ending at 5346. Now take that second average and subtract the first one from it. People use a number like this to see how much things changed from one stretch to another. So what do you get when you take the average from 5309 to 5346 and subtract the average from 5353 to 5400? -0.36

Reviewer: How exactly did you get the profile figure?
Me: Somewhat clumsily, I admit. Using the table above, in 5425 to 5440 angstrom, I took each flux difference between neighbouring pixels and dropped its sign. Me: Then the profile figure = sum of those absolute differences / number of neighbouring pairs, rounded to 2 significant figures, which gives 1.2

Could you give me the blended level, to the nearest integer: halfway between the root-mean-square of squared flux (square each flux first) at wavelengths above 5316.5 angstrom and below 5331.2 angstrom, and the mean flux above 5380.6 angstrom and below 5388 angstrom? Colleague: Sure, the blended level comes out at 51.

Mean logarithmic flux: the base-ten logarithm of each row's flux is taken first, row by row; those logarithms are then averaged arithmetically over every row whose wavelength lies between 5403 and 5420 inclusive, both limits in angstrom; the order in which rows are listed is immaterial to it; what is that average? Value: 0.992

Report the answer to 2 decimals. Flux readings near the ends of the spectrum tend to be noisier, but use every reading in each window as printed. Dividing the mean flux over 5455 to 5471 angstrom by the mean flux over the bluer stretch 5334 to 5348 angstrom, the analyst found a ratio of 1.04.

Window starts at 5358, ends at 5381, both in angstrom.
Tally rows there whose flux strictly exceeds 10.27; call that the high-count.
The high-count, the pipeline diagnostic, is 3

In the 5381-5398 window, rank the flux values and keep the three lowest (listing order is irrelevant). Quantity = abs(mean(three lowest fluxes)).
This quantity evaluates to 9.87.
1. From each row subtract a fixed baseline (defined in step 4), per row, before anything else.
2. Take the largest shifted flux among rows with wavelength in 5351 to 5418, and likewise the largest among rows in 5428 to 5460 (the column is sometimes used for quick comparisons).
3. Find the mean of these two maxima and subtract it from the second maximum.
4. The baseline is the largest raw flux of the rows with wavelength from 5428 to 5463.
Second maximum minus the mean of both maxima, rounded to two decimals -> -0.18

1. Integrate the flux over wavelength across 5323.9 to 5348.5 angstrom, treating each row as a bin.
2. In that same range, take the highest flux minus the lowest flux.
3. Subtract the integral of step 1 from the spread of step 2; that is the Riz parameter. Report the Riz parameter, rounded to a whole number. -232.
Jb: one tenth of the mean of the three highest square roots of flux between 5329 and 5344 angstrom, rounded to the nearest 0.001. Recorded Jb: 0.321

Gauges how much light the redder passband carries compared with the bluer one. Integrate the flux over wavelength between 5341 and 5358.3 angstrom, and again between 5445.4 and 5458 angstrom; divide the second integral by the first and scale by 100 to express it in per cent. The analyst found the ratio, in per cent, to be 69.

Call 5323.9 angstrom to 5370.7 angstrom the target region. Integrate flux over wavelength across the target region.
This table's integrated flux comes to 459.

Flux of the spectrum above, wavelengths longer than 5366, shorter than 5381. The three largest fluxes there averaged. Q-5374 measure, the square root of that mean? 3.24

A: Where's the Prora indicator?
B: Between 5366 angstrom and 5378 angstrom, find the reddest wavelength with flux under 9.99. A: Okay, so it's 5376.85 angstrom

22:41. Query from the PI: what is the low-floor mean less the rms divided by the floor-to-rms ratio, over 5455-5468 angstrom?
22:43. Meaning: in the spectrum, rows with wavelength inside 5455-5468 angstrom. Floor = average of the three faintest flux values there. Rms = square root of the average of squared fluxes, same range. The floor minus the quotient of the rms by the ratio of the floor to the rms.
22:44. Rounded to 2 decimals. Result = -0.77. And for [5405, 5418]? -1.29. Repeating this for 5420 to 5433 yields -0.68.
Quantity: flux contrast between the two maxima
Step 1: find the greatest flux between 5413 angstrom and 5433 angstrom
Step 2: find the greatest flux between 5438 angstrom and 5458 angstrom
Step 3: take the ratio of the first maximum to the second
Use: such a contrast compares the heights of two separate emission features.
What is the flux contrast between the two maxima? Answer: 1.03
